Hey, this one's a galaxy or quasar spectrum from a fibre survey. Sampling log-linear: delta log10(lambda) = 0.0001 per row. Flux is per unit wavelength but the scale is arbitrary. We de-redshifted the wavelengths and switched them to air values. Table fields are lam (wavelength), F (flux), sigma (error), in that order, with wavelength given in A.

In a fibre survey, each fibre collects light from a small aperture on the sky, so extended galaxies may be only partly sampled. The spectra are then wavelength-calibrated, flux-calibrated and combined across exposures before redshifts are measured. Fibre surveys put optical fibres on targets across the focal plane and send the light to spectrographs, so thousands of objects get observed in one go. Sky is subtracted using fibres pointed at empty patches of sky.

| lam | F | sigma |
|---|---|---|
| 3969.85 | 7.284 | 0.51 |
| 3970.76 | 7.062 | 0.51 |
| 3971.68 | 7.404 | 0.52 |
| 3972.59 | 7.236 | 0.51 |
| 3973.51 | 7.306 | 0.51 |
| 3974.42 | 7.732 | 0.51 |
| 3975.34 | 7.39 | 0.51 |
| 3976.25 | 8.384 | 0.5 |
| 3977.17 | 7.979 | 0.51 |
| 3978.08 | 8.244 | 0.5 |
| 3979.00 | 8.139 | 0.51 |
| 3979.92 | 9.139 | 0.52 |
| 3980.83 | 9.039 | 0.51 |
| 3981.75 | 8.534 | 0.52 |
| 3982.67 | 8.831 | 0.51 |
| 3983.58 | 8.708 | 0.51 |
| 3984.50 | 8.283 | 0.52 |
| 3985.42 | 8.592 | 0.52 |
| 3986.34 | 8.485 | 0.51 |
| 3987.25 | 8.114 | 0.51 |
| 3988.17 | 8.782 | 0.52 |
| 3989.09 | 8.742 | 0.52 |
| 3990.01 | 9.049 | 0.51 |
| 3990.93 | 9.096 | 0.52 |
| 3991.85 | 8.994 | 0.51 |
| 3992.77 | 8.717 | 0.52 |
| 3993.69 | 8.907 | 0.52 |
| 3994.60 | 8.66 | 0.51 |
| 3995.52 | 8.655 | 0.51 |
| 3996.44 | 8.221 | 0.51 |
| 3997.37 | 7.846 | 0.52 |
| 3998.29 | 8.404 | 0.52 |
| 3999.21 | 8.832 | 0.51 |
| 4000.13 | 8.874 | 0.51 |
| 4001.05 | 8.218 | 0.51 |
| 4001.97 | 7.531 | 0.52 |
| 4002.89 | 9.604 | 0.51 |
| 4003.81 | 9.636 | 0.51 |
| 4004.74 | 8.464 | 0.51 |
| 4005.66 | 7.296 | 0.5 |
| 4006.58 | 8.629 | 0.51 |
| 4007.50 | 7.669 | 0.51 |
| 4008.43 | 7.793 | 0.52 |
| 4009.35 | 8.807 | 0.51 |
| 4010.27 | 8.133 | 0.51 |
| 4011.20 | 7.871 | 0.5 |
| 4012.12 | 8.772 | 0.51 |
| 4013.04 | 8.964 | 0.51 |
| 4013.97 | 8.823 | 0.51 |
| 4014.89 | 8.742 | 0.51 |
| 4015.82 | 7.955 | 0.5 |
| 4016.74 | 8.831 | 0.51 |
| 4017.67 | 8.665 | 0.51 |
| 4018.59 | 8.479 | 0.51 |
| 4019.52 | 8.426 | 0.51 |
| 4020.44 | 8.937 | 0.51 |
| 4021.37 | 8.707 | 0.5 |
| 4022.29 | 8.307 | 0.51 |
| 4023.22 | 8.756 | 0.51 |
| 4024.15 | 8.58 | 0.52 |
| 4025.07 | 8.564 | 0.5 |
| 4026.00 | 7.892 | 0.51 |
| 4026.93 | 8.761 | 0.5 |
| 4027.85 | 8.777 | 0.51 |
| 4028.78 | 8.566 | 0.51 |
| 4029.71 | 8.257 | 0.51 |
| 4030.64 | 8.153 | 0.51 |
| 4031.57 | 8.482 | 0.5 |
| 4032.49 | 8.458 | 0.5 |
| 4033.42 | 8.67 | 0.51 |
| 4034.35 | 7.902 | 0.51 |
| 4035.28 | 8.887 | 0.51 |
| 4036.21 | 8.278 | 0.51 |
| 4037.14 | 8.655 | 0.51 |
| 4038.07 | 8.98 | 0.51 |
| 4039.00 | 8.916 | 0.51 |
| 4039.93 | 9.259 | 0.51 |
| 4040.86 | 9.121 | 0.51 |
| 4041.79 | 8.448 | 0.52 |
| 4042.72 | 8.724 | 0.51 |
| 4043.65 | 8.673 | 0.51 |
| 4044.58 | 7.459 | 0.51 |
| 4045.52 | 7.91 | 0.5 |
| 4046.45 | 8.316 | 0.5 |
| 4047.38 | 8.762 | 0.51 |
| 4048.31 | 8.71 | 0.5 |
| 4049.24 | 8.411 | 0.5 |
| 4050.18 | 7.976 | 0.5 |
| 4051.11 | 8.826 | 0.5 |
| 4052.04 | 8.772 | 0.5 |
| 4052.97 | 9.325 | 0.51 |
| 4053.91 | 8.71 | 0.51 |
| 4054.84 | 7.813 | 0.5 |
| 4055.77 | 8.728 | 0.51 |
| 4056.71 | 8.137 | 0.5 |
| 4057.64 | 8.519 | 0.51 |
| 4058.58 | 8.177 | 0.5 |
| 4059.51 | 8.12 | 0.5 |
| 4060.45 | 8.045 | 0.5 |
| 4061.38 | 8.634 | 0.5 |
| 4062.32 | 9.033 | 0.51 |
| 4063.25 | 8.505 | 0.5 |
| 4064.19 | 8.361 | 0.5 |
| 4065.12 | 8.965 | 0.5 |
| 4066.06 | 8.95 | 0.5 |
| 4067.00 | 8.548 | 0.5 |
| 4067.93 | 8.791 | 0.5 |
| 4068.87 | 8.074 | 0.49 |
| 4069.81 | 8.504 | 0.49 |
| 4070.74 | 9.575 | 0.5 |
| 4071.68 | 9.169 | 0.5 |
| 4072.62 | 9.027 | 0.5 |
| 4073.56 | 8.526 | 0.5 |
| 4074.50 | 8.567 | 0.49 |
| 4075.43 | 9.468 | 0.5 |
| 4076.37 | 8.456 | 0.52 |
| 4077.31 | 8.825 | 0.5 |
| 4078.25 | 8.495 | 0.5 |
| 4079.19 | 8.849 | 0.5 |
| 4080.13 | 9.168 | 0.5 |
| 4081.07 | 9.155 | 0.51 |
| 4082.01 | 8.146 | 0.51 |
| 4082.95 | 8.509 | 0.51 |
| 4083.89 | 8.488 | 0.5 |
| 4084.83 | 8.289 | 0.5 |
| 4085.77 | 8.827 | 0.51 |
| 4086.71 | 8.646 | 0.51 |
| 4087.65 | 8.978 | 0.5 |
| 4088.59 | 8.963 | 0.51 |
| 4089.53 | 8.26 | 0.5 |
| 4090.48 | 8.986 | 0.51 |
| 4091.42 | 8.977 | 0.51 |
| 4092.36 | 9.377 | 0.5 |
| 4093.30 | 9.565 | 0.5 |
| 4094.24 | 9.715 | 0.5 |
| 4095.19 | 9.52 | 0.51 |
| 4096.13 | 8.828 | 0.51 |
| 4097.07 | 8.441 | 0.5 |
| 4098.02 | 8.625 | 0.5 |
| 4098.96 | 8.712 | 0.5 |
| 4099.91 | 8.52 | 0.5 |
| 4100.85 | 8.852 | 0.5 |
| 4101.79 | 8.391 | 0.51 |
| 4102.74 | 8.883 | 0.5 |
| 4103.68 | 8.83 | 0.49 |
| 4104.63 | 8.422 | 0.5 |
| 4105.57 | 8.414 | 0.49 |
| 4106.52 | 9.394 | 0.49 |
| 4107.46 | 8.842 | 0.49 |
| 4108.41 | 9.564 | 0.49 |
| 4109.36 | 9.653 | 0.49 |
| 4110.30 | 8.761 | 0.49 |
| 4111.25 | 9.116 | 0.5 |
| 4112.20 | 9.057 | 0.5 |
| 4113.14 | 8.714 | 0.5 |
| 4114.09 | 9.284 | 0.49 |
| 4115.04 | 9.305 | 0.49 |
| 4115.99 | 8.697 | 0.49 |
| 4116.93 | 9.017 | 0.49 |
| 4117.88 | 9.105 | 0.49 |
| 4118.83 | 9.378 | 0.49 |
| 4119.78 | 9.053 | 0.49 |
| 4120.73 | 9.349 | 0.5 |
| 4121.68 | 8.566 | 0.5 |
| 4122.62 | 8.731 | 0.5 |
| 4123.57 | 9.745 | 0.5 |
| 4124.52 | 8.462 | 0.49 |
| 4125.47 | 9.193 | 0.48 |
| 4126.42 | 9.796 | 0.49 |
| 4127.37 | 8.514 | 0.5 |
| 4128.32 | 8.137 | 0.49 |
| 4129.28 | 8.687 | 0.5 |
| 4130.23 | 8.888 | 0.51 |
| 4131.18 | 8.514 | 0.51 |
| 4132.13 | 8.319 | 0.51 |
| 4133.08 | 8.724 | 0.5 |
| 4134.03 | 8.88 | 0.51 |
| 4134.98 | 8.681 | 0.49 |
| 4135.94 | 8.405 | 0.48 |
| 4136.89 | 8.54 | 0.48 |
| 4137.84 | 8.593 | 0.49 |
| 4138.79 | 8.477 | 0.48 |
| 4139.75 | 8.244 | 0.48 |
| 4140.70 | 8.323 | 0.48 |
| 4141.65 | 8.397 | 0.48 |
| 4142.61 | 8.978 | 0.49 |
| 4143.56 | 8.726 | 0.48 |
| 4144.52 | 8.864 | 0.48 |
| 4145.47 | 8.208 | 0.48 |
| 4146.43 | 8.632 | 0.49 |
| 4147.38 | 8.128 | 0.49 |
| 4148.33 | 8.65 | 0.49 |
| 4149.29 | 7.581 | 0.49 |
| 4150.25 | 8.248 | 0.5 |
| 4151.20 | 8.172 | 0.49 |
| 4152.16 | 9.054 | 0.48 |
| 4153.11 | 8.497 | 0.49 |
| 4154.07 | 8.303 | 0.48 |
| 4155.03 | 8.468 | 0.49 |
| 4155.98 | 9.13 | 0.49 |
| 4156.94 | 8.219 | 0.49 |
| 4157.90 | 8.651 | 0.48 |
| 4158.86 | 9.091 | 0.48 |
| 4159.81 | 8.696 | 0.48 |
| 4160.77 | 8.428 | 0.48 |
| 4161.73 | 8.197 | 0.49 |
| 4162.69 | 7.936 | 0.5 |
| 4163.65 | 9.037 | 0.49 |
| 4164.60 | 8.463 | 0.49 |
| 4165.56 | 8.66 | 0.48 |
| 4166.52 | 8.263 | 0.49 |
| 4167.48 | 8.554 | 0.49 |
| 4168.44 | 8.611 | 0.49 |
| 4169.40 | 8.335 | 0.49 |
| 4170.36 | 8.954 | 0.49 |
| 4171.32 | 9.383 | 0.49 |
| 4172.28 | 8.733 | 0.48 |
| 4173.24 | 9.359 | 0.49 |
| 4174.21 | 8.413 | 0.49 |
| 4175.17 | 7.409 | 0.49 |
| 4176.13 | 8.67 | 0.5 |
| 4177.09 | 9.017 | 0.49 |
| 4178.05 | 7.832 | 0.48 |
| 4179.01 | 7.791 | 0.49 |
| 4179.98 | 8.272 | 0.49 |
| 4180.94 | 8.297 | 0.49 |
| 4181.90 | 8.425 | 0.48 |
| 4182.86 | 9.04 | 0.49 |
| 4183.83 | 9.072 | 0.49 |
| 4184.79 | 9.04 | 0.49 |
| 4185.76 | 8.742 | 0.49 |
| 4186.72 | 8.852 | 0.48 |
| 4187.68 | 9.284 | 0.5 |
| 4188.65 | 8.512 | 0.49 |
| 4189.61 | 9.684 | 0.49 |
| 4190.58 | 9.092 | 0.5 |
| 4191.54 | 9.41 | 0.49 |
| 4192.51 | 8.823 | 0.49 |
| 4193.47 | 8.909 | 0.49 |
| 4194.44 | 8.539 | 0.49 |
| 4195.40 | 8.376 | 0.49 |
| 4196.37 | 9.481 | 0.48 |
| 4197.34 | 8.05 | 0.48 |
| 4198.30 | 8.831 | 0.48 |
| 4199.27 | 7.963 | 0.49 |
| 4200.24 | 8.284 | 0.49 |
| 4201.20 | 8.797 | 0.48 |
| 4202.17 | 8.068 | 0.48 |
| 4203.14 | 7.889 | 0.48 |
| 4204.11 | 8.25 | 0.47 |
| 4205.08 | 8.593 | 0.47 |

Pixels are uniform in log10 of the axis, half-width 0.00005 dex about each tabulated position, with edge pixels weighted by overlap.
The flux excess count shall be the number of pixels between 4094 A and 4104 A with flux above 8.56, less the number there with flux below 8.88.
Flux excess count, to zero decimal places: 0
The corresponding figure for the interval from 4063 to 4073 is 0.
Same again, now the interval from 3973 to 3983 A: -6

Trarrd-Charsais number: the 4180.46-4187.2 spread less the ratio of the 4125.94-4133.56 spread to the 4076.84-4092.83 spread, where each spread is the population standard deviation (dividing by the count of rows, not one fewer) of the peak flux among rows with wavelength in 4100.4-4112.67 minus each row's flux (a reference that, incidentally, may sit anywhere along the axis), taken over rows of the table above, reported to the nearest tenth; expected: -1.1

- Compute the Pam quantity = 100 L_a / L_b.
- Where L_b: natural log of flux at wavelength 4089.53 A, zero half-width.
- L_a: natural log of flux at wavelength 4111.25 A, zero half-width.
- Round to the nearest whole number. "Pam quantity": 105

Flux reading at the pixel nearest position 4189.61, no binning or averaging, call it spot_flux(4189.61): 9.684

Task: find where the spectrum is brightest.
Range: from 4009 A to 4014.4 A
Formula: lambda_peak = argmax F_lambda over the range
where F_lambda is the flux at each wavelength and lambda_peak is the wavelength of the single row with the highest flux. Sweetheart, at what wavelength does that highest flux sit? 4013.04 A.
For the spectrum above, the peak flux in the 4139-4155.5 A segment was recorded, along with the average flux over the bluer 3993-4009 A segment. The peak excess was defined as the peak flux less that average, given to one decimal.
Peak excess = 0.6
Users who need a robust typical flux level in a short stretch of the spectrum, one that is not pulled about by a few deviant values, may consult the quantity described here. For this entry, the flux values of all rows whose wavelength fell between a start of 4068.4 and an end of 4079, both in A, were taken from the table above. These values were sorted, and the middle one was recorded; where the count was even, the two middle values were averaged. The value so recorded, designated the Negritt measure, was 8.57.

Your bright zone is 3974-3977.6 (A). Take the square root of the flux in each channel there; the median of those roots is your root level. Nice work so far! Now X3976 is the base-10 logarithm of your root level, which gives 0.4476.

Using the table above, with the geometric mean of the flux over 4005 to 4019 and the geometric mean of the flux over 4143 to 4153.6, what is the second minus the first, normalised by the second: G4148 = 0.01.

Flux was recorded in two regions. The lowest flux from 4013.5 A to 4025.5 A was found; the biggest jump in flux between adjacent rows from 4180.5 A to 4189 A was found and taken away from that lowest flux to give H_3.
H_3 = 7.2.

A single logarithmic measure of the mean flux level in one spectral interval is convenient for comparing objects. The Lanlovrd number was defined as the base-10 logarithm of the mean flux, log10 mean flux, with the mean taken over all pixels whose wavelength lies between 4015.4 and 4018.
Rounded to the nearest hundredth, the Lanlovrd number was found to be 0.93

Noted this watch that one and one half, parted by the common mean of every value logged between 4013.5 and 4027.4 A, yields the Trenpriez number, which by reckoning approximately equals 0.175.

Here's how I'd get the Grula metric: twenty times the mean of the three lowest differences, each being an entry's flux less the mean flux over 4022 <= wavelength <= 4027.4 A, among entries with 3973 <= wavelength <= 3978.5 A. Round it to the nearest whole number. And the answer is -20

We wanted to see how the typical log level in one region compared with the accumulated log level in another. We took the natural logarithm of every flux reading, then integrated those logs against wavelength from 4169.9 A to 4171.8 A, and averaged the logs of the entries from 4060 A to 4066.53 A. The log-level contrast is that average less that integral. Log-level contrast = -2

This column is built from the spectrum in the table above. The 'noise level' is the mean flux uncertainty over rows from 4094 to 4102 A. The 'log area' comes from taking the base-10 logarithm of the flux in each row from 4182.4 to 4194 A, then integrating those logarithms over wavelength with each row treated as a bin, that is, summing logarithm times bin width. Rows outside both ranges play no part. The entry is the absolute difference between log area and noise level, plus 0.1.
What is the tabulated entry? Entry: 10.7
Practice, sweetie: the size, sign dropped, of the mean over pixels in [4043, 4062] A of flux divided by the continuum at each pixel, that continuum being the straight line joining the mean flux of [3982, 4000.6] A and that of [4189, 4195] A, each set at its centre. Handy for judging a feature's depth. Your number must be 0.96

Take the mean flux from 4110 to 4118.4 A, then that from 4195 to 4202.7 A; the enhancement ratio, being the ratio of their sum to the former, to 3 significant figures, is 1.94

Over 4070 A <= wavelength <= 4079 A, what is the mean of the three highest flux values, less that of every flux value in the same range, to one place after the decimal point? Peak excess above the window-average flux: 0.5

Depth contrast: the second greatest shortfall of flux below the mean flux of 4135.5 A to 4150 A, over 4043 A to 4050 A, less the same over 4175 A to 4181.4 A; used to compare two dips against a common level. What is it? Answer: -0.1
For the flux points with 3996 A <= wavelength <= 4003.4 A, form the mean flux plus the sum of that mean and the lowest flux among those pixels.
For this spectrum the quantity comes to 24.4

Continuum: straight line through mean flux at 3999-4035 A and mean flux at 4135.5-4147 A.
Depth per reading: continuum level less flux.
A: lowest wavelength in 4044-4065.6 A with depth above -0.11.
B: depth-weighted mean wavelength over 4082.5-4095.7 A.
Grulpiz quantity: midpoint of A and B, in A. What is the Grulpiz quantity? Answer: 4068.5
